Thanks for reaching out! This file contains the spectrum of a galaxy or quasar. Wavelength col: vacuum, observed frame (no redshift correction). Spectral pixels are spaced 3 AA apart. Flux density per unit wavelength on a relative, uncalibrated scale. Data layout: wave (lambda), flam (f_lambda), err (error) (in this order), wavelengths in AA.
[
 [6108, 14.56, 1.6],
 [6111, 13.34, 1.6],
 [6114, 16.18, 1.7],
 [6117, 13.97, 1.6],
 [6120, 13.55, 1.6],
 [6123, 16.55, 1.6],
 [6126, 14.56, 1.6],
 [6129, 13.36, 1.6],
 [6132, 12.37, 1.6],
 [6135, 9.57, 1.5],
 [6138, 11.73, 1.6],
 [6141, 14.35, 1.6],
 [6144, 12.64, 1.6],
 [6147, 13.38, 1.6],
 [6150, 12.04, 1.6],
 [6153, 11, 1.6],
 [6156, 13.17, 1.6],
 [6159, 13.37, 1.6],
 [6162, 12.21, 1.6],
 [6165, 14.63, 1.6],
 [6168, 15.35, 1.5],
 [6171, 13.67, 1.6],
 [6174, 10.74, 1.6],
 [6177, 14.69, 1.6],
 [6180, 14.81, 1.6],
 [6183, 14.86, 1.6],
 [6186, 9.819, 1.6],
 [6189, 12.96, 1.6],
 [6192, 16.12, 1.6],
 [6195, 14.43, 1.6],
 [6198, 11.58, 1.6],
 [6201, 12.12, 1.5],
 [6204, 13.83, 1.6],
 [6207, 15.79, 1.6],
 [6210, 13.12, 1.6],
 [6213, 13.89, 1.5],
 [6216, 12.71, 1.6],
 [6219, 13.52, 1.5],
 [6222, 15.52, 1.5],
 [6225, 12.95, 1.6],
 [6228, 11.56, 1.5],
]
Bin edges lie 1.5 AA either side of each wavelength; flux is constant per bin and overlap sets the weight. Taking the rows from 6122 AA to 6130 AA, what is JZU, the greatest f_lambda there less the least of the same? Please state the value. 3.2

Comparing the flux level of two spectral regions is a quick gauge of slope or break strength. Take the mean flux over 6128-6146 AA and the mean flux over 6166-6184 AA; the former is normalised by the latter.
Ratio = 0.88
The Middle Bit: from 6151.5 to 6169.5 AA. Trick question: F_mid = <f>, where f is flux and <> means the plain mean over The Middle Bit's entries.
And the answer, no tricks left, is 13.3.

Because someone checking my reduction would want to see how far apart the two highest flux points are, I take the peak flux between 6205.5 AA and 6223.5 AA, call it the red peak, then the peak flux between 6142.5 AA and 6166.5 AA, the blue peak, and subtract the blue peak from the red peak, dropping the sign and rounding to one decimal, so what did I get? 1.2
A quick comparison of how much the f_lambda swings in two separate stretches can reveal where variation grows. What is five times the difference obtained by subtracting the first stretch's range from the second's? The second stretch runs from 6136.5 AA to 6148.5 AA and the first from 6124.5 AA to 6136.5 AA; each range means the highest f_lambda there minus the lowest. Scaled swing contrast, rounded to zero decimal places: -12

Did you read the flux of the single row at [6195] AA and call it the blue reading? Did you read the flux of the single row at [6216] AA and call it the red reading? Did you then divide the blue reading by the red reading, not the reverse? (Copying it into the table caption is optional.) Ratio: 1.14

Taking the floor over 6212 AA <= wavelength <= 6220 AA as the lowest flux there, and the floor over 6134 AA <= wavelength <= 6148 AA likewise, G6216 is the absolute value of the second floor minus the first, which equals 3.1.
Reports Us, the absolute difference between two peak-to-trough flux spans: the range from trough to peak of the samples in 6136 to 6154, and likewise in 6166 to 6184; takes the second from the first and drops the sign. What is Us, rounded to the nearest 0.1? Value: 1.3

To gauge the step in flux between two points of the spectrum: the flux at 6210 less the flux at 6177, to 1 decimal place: -1.6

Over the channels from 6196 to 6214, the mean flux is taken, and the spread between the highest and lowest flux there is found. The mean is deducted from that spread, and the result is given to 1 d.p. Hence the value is -9.2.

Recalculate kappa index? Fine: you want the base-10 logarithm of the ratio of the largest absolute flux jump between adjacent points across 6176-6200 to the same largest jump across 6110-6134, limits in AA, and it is 0.2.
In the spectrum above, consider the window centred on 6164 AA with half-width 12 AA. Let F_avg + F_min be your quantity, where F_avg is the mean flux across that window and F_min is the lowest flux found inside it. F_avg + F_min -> 23.8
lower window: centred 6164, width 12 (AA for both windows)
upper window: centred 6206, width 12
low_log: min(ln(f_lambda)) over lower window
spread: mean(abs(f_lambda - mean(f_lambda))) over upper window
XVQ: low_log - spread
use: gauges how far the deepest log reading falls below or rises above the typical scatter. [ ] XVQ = 1.4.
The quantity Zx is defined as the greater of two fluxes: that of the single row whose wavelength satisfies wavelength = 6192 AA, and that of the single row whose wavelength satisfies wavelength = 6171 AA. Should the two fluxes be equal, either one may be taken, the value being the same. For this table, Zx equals 16.1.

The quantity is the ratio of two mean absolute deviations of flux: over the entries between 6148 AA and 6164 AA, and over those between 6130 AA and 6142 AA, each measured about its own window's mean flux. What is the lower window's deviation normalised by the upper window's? 1.9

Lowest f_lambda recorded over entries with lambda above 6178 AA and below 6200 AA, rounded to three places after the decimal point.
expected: 9.819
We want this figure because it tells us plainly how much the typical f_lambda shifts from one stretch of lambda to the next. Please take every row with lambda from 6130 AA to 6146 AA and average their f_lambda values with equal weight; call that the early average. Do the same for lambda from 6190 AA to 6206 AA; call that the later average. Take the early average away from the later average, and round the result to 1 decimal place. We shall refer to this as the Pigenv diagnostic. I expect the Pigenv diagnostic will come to 1.5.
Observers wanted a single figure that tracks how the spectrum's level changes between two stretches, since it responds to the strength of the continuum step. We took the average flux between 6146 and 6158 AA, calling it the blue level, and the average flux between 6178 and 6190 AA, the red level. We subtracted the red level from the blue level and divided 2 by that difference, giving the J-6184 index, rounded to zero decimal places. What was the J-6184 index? -3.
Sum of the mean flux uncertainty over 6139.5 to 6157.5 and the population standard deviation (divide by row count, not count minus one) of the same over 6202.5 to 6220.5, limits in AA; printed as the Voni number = 1.647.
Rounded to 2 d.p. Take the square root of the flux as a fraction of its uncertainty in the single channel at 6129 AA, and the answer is 2.89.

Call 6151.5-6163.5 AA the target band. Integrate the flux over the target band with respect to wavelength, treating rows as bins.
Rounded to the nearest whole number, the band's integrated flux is 149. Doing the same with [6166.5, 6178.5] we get 163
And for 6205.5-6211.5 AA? 87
